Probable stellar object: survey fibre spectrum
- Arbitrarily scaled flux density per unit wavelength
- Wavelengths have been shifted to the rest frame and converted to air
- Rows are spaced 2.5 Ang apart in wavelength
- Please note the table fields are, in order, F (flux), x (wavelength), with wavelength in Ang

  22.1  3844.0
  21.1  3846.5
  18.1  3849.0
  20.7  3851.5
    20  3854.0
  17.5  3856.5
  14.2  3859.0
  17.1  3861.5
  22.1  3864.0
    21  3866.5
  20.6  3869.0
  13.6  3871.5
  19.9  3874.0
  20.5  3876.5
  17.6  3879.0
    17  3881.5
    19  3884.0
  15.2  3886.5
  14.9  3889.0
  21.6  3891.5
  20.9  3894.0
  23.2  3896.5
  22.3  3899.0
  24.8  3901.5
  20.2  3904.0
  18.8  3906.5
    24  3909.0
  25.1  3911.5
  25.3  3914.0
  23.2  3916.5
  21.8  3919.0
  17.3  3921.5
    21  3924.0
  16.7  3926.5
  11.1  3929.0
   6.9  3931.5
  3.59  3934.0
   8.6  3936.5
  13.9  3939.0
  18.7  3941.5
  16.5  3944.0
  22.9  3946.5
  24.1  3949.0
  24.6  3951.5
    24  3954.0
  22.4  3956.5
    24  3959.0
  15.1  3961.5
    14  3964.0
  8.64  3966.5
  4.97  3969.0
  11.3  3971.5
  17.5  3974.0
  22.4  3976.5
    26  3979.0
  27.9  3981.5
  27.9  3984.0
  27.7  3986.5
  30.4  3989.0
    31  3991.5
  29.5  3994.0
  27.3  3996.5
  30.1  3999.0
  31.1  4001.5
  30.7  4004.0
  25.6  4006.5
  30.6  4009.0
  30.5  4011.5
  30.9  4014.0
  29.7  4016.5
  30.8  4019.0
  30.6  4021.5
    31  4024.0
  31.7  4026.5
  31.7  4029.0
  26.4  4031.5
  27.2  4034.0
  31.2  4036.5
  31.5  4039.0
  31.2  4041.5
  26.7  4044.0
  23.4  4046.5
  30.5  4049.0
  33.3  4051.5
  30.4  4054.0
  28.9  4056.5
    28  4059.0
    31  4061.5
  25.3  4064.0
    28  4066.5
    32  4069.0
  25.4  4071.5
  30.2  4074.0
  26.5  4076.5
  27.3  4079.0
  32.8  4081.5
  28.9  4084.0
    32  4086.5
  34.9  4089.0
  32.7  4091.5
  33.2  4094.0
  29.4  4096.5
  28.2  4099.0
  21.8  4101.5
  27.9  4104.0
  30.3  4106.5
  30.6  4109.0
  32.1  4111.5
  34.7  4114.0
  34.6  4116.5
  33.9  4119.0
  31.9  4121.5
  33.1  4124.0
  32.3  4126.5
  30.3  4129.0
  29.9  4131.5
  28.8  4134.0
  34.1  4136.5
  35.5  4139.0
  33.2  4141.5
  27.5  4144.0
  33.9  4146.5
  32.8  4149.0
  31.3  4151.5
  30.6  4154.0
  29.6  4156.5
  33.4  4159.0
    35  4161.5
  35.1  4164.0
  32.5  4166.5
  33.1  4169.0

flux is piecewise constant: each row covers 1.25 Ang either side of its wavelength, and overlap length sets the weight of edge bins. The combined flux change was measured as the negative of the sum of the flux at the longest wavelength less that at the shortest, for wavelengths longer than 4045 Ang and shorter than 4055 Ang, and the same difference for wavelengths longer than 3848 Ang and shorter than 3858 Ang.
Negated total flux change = -6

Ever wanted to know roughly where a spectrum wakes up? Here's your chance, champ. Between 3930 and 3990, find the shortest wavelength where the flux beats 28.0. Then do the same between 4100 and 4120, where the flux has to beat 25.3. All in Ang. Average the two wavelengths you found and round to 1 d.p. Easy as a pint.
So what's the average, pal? 4046.5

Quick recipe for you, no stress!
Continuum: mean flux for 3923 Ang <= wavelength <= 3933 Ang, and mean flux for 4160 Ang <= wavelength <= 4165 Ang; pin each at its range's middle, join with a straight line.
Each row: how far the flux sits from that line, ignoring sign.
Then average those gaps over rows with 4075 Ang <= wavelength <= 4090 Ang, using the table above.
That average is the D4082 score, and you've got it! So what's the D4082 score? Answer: 2.9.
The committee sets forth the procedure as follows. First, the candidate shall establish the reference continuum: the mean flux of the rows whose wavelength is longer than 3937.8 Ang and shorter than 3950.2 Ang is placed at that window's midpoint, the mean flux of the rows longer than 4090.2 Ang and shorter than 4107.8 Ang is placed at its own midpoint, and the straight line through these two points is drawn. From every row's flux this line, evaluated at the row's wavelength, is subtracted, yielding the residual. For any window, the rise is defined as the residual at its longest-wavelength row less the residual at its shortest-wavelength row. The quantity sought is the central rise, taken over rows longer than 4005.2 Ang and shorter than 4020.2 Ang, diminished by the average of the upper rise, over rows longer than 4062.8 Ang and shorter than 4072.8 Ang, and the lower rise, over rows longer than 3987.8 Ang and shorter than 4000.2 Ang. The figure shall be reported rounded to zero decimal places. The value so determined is 5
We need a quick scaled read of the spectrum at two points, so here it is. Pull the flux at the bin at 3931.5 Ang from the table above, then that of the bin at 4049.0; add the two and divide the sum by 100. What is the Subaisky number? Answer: 0.37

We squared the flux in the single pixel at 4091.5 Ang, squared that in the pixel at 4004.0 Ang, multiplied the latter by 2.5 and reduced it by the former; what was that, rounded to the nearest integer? 1287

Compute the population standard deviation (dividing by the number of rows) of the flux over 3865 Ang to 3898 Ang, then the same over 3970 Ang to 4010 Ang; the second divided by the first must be 1.87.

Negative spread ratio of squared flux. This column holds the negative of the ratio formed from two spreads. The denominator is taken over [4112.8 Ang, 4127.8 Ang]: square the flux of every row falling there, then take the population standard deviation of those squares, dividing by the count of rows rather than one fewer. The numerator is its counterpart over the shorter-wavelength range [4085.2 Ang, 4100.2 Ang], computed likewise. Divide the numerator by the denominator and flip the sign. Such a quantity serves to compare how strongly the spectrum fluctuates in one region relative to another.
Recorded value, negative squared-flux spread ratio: -2.00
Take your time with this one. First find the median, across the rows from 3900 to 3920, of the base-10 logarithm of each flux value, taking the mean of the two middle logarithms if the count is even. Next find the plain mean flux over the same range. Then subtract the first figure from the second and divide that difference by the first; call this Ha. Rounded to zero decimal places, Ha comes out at 16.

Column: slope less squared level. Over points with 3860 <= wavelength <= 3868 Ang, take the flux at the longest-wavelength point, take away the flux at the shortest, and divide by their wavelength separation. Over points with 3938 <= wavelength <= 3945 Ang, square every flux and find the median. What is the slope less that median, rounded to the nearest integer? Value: -271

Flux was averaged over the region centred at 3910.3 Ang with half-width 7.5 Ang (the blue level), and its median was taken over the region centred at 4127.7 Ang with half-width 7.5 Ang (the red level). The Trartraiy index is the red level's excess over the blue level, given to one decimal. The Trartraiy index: 8.3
